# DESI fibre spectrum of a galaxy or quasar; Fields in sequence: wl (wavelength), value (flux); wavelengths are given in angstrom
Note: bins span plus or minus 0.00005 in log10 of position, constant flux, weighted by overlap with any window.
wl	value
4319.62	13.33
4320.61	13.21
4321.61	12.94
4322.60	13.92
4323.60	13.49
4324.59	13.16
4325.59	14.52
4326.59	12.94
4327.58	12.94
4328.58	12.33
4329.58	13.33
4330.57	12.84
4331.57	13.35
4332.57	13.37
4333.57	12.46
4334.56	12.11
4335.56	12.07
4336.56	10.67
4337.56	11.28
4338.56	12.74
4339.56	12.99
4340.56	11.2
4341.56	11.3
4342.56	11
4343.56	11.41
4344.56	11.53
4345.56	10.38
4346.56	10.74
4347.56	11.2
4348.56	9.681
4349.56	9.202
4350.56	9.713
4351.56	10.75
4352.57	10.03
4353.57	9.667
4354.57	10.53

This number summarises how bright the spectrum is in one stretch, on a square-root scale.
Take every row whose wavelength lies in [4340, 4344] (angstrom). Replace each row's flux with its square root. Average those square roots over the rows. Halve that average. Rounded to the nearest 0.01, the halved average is 1.68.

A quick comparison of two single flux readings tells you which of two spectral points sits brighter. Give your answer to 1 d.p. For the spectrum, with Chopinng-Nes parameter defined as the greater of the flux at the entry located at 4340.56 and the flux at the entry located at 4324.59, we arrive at 13.2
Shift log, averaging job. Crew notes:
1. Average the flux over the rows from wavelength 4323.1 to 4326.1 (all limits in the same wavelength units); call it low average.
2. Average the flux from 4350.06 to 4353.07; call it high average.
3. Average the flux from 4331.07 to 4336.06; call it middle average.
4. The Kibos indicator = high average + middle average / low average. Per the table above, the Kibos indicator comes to 11.1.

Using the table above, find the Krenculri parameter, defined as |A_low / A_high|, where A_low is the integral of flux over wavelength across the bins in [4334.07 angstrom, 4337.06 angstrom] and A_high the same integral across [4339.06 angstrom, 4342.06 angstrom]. 0.98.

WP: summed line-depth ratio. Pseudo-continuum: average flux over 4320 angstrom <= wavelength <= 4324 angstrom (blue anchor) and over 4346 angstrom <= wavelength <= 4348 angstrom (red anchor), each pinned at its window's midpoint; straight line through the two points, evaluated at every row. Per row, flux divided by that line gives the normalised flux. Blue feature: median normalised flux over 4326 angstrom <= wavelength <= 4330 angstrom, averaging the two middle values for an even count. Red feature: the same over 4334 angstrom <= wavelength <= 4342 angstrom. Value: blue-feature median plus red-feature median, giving 1.99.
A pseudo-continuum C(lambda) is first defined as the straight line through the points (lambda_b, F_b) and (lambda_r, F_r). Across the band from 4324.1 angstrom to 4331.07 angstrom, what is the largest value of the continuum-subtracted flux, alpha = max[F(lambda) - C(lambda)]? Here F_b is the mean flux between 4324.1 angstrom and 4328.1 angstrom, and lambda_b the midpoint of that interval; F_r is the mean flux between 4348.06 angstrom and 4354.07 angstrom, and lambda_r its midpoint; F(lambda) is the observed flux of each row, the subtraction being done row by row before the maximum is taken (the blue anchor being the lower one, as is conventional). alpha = 1.1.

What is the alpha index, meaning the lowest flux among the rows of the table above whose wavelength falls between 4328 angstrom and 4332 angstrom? 12.33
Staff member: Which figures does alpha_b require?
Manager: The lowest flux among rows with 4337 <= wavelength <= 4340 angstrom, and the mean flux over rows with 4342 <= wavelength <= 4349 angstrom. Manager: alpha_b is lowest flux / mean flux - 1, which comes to 0.04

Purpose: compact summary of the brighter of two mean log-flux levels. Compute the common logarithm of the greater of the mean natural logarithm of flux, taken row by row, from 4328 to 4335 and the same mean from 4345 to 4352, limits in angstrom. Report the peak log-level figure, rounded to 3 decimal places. 0.407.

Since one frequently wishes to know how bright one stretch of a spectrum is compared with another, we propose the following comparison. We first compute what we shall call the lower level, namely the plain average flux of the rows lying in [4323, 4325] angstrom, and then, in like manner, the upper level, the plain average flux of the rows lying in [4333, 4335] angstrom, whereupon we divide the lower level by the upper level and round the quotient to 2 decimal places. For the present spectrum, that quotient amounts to 1.08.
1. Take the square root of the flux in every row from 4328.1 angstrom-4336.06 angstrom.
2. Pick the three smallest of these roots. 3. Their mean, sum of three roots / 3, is 3.49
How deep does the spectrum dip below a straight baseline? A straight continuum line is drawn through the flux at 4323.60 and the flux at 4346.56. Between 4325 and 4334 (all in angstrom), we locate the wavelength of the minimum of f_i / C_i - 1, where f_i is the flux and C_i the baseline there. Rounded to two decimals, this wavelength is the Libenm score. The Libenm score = 4328.58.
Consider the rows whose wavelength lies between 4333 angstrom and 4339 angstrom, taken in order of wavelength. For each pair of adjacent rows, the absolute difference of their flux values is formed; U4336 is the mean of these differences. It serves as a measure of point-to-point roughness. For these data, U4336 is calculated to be 0.77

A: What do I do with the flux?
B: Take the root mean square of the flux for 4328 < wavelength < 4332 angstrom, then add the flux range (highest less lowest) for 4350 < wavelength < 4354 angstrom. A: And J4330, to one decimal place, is 14.1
